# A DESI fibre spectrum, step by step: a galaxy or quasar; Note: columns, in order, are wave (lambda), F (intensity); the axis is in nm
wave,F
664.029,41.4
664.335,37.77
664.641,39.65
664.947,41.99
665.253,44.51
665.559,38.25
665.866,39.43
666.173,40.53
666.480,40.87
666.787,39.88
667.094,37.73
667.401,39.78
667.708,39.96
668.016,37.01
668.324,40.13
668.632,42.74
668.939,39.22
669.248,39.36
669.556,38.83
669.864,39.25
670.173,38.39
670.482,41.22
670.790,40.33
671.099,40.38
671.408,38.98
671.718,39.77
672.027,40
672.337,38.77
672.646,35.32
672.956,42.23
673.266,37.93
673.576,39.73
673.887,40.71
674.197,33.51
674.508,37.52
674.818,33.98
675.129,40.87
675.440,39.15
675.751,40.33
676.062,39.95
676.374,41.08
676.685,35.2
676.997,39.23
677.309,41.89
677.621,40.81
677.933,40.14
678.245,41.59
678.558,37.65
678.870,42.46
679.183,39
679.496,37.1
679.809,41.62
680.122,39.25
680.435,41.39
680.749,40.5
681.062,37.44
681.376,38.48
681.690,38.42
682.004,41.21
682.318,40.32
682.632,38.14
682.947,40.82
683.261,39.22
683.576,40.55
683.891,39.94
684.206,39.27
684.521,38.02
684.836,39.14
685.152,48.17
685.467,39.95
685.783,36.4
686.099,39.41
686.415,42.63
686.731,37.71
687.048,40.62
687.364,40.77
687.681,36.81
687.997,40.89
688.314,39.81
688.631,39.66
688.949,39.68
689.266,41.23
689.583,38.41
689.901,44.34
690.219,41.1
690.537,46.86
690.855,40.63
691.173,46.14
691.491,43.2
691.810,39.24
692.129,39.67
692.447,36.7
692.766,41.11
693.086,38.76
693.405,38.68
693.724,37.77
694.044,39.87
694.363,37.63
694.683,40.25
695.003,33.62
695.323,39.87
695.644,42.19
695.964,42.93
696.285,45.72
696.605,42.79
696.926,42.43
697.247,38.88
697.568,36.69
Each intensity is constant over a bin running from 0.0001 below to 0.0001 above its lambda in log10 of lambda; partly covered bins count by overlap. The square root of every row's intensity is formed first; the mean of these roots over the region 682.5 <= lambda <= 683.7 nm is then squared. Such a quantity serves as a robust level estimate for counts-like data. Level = 39.7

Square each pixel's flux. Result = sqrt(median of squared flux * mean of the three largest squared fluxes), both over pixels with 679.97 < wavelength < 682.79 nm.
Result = 1611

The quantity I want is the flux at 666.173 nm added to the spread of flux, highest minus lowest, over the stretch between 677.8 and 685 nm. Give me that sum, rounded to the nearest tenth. 45.9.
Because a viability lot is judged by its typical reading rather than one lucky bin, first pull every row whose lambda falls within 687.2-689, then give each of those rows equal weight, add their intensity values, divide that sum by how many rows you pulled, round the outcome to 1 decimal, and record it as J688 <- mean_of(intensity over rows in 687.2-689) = 39.6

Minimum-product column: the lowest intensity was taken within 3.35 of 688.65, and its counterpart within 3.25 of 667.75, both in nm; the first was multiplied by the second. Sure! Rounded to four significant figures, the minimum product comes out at 1347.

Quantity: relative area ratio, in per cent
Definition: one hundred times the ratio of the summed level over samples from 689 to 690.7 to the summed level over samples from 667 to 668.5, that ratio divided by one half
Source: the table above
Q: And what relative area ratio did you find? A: 218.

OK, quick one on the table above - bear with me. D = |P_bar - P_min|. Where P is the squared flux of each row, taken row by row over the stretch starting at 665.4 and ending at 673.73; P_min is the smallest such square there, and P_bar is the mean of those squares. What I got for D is 314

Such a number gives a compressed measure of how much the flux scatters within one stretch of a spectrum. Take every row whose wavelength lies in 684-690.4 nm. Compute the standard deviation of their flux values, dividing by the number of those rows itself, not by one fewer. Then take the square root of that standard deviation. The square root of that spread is 1.61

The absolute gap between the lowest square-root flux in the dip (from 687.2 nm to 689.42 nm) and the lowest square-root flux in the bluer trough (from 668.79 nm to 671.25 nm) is 0.13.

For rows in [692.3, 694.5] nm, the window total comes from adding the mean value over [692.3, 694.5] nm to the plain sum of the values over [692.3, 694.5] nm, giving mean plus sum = 309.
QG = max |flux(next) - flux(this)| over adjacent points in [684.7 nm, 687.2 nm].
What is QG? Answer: 9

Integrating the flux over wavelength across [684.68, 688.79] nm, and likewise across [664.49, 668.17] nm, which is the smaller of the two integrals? 147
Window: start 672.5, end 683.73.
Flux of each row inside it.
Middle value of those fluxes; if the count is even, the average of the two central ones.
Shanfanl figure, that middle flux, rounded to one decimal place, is 39.8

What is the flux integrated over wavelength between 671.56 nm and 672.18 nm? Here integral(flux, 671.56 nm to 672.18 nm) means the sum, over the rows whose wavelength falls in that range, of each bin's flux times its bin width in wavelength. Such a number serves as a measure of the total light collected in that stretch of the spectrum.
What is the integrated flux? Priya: 24.7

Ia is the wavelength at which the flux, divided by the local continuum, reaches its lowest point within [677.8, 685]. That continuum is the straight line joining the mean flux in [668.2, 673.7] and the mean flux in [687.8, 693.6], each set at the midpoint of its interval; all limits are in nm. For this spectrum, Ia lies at 679.496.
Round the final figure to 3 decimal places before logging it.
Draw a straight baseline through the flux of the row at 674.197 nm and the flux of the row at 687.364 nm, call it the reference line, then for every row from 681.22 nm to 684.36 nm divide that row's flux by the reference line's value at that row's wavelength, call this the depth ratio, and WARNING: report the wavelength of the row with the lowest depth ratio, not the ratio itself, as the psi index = 682.632 nm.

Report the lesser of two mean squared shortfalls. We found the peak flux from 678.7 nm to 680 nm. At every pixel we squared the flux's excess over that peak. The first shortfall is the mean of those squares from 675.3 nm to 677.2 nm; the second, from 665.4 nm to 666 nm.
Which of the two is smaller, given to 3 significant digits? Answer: 13.5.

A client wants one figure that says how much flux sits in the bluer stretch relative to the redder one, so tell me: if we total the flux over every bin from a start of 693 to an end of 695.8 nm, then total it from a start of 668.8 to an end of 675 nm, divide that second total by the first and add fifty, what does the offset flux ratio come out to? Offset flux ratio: 52.2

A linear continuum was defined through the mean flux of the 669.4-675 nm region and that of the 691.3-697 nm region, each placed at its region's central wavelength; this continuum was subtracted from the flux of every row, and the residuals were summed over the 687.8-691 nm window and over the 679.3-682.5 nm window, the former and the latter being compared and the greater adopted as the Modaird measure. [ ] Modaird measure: 14.3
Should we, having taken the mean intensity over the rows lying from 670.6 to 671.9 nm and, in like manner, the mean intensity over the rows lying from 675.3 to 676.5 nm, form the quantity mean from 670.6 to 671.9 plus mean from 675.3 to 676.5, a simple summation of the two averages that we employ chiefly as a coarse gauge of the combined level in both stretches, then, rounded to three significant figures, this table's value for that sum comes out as 80.0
